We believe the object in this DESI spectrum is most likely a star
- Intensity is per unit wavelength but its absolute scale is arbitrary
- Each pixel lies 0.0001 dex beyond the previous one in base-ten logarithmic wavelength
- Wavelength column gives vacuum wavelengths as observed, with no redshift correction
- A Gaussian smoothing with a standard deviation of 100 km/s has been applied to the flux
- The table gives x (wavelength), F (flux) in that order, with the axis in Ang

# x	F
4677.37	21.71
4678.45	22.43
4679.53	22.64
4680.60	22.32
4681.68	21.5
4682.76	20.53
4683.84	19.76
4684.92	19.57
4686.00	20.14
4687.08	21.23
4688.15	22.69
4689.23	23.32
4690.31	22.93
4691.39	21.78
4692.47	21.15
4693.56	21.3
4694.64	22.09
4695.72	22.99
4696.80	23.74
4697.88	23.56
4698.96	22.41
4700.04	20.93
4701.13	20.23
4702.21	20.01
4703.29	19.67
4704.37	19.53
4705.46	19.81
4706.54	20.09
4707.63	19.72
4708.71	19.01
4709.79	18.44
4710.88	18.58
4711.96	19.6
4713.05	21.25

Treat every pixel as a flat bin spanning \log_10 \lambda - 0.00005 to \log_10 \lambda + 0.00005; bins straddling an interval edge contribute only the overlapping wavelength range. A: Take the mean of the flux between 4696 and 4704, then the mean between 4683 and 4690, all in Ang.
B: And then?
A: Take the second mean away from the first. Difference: 0.4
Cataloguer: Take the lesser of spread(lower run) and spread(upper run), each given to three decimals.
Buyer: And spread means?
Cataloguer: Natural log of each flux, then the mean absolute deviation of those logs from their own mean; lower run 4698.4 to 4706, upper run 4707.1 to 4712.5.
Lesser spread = 0.025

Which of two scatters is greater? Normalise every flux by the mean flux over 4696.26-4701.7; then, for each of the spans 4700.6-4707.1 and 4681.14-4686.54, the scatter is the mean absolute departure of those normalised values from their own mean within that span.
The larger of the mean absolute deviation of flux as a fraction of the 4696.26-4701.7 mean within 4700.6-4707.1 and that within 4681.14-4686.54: 0.026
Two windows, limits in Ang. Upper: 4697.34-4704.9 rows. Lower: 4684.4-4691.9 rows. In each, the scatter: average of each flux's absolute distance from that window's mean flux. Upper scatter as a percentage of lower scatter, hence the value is 103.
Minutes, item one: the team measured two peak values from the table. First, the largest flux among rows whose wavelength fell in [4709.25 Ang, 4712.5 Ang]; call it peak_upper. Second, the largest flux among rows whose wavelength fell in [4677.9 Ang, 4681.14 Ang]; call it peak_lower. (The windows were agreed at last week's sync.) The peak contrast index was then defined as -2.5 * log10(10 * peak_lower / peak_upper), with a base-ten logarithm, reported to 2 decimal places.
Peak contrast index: -2.66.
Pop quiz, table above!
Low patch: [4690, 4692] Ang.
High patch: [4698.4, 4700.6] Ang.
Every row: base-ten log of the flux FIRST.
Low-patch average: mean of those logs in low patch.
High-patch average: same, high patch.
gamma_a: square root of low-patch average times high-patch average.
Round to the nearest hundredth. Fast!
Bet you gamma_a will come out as 1.34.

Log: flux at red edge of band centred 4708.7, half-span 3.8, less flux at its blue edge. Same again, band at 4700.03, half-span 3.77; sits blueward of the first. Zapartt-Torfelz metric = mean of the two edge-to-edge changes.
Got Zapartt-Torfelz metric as -2.1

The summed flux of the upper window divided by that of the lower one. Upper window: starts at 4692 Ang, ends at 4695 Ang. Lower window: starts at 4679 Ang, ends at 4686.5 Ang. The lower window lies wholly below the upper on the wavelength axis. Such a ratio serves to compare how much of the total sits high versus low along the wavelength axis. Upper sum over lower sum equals 0.4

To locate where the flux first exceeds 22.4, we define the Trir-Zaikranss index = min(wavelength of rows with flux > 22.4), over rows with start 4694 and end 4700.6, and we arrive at 4695.72 Ang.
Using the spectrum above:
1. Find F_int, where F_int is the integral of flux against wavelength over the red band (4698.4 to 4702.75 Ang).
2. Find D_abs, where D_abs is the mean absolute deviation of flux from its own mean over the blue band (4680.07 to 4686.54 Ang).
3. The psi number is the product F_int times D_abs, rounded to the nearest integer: 77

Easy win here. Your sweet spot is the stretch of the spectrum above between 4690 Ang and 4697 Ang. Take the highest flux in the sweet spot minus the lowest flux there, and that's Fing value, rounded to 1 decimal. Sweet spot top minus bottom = 2.6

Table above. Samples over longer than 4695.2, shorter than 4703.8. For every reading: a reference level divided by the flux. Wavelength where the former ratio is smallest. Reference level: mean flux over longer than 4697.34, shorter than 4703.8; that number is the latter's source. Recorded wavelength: 4696.80 Ang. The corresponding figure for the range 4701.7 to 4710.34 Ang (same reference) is 4706.54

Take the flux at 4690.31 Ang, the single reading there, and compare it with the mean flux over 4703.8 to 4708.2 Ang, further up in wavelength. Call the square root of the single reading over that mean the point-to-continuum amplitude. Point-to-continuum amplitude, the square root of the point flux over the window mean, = 1.08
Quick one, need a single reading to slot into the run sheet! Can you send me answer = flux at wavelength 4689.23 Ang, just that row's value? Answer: 23.32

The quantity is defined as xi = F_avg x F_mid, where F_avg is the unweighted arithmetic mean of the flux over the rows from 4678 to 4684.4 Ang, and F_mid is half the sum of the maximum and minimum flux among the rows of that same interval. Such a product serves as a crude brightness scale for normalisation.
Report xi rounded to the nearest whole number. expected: 456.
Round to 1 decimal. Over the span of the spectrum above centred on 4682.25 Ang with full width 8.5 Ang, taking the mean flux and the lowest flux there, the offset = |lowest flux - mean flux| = 1.5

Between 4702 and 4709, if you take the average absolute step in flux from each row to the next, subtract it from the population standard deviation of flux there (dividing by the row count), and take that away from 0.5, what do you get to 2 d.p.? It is 0.52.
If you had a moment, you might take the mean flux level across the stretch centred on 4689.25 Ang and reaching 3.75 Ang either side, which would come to 21.9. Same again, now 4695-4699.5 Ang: 23.2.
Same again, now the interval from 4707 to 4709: 19.4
